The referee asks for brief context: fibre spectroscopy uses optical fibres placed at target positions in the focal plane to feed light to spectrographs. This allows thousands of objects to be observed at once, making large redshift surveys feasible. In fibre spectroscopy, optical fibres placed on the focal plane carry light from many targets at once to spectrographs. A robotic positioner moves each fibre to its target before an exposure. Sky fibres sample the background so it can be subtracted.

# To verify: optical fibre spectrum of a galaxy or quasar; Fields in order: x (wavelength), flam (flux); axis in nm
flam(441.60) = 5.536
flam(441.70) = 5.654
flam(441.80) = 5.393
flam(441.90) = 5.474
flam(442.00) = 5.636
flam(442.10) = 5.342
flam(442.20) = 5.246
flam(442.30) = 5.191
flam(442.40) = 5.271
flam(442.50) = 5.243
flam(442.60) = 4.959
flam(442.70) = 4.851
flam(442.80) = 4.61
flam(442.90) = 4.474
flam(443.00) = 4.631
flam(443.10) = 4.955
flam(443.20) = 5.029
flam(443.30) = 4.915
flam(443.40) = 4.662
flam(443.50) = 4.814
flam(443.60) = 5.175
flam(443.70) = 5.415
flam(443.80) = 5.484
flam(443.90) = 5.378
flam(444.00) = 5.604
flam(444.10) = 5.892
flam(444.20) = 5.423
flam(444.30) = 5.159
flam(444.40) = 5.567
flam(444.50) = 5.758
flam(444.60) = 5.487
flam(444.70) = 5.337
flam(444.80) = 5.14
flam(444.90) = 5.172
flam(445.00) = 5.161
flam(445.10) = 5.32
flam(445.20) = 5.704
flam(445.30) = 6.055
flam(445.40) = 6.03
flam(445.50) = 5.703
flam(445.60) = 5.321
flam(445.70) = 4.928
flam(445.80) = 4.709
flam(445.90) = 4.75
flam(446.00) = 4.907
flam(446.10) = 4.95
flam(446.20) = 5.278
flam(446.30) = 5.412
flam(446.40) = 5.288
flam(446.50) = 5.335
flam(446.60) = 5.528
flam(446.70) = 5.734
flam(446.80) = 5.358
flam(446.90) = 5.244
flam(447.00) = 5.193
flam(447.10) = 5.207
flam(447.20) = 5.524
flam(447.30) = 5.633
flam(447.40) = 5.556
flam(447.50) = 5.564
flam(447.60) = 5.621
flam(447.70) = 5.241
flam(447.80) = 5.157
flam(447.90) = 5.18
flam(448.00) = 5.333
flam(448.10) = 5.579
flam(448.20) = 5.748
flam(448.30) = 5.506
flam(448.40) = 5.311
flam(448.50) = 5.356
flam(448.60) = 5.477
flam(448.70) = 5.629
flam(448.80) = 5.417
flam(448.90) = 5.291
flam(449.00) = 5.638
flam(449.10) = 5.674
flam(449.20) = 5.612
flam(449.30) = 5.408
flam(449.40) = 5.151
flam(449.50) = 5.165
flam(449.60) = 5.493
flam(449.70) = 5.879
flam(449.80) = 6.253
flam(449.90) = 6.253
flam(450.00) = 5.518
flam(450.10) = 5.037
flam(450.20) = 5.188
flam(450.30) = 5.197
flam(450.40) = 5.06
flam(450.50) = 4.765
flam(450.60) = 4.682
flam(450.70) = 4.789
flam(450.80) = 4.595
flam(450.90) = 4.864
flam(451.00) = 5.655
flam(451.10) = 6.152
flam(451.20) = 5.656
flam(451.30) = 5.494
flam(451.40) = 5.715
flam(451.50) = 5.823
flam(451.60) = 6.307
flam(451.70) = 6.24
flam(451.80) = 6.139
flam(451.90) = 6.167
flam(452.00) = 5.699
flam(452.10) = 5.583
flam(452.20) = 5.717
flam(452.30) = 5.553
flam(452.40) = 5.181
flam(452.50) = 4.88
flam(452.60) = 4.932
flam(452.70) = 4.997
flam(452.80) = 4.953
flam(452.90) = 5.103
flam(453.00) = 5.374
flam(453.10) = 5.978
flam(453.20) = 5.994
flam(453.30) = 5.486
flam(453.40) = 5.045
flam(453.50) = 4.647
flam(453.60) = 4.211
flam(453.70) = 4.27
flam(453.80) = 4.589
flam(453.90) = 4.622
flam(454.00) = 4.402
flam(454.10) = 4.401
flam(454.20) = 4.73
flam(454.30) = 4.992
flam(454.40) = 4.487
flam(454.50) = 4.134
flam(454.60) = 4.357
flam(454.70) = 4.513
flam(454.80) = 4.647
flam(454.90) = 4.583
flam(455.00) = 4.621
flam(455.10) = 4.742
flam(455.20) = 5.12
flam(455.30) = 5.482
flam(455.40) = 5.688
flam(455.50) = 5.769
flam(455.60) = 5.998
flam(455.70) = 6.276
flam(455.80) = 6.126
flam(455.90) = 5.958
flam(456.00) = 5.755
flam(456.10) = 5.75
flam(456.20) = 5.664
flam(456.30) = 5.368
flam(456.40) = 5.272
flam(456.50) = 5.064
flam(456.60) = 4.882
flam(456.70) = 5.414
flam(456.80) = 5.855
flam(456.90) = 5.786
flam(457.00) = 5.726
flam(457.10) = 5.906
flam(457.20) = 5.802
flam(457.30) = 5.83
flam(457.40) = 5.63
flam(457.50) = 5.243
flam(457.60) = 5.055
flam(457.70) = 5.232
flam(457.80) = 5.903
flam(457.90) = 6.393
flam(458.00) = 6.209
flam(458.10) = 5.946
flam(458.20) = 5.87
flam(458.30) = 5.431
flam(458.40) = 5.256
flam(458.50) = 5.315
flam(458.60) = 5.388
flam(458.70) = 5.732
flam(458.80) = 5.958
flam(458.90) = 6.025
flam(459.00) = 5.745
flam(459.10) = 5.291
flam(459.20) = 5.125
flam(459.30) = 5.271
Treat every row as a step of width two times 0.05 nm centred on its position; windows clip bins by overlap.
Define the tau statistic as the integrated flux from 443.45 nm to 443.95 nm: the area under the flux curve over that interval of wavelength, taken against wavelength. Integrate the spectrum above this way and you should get 2.63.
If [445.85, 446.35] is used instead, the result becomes 2.53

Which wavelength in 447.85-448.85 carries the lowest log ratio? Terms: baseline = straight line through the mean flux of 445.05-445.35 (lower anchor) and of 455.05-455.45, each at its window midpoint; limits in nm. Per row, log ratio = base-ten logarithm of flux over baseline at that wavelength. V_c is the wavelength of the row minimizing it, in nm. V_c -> 447.90 nm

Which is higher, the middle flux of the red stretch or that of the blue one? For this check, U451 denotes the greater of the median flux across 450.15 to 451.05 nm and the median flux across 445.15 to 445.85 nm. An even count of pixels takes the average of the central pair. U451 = 5.70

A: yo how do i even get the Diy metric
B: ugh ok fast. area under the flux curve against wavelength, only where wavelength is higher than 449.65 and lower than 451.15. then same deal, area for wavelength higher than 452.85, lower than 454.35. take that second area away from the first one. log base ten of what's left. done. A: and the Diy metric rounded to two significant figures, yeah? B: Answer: -0.22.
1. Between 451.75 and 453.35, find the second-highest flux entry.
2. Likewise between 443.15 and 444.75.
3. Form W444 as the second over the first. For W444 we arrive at 0.94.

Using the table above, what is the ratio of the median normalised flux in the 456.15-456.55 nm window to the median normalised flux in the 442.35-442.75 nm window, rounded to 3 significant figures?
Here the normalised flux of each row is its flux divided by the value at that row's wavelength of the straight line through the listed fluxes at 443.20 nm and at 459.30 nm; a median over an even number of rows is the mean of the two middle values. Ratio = 1.00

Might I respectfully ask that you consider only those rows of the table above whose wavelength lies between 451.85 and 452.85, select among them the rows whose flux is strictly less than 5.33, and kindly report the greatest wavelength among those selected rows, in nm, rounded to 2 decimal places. 452.80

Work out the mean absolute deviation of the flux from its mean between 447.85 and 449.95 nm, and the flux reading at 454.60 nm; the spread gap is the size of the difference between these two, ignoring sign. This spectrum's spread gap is 4.13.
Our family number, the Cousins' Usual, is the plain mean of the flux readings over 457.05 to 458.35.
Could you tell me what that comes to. 5.7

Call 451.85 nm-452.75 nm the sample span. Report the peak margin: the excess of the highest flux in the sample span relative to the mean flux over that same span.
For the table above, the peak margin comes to 0.8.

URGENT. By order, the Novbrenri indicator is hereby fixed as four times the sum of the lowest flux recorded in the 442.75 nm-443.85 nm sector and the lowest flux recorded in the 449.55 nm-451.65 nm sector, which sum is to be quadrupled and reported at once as 36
